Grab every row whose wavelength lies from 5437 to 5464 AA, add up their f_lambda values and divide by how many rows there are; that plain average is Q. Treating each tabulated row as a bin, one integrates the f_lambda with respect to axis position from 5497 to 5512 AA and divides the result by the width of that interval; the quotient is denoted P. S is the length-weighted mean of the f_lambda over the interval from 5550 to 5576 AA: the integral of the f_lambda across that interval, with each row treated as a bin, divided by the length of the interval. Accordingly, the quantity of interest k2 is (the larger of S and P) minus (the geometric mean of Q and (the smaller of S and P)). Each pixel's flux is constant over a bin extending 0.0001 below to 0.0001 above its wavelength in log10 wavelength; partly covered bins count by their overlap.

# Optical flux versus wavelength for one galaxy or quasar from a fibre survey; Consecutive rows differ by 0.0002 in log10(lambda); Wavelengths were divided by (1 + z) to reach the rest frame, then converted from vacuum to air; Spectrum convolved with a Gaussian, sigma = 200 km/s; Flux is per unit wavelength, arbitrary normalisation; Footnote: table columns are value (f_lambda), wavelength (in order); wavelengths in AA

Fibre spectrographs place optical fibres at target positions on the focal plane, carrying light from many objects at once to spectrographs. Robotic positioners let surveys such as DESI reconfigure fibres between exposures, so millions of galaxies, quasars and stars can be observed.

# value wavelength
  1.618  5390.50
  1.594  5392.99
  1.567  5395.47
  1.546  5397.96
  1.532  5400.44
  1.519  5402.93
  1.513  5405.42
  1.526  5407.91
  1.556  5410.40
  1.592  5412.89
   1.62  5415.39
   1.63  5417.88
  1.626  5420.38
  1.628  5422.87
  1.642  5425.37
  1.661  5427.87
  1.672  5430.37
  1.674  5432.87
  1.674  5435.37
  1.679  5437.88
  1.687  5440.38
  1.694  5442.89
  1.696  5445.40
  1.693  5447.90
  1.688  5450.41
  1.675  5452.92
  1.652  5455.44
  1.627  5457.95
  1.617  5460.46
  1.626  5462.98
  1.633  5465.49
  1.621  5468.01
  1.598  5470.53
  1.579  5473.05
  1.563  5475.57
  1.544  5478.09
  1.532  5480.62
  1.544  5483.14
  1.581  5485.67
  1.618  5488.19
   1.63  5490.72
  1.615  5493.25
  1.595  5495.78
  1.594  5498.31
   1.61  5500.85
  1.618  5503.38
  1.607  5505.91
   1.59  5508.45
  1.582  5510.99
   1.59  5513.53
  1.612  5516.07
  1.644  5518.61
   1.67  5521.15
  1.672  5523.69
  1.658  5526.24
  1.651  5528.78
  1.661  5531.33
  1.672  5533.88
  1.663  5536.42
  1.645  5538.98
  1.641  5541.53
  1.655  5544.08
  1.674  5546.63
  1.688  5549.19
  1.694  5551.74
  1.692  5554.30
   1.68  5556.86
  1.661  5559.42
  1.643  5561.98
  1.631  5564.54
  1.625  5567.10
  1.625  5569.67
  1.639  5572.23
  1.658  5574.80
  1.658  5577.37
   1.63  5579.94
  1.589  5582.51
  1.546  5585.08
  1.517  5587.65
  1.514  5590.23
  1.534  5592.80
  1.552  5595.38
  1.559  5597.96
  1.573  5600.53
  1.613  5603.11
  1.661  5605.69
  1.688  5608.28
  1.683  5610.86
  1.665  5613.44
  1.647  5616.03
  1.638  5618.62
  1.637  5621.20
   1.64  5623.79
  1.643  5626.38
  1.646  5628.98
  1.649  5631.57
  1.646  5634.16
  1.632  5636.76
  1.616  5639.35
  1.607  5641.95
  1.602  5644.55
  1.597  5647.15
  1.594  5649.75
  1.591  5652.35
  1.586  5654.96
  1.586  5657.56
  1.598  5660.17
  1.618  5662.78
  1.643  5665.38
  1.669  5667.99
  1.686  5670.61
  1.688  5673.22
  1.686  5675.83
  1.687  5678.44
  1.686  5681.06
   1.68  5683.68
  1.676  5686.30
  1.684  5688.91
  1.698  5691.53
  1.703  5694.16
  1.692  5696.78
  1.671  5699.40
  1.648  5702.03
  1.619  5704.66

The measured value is 0.02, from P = 1.60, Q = 1.67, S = 1.66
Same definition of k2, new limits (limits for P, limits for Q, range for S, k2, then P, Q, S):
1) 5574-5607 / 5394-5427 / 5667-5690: 0.10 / 1.58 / 1.58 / 1.68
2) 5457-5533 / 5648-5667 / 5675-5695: 0.08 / 1.61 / 1.60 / 1.69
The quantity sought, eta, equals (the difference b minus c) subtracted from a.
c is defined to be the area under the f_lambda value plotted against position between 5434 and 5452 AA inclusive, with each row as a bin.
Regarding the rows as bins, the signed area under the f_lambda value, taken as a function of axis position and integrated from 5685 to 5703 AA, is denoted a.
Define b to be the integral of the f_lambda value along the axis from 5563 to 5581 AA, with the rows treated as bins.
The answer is 31.2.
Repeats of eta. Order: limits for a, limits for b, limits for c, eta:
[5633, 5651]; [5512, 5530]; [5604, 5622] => 29.4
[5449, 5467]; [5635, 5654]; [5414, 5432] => 28.6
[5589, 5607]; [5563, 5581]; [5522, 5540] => 28.7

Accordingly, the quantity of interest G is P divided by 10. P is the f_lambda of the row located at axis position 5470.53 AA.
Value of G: 0.1598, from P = 1.598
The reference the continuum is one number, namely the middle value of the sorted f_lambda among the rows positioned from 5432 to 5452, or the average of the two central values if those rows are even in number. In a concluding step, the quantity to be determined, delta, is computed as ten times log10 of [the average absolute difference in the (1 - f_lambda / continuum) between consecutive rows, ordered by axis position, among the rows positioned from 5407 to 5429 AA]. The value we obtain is -19.7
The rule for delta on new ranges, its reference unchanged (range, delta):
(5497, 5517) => -21.2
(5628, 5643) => -22.7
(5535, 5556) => -21.9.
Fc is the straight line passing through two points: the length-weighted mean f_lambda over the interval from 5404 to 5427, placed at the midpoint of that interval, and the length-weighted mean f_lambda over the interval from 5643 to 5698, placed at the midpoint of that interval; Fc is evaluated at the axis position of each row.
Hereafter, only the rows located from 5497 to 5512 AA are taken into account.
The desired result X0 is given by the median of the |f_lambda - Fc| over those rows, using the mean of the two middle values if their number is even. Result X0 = 0.012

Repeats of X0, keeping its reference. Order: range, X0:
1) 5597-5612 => 0.049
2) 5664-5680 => 0.035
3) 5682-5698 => 0.033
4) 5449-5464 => 0.037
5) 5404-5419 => 0.036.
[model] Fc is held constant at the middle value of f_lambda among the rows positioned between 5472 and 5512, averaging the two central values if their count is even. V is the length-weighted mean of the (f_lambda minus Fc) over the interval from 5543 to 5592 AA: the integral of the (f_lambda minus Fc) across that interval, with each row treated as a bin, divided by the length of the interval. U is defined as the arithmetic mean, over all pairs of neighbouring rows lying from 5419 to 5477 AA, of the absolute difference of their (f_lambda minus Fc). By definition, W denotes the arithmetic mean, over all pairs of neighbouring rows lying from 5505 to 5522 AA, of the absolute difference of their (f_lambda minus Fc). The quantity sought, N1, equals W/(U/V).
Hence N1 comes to 0.069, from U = 0.0107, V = 0.04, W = 0.019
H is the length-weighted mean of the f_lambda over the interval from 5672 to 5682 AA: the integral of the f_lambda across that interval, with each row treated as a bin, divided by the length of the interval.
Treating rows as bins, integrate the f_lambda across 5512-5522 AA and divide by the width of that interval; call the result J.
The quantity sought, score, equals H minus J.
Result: 0.06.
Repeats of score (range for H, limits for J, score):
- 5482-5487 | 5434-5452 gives -0.12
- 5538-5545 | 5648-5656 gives 0.06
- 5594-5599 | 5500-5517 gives -0.05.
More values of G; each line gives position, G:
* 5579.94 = 0.1630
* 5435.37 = 0.1674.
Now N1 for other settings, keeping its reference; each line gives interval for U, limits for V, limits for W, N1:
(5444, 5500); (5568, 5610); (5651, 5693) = 0.004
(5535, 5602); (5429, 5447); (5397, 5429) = 0.094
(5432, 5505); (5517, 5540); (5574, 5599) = 0.105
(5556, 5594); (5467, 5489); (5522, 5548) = -0.012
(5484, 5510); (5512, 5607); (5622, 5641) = 0.017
